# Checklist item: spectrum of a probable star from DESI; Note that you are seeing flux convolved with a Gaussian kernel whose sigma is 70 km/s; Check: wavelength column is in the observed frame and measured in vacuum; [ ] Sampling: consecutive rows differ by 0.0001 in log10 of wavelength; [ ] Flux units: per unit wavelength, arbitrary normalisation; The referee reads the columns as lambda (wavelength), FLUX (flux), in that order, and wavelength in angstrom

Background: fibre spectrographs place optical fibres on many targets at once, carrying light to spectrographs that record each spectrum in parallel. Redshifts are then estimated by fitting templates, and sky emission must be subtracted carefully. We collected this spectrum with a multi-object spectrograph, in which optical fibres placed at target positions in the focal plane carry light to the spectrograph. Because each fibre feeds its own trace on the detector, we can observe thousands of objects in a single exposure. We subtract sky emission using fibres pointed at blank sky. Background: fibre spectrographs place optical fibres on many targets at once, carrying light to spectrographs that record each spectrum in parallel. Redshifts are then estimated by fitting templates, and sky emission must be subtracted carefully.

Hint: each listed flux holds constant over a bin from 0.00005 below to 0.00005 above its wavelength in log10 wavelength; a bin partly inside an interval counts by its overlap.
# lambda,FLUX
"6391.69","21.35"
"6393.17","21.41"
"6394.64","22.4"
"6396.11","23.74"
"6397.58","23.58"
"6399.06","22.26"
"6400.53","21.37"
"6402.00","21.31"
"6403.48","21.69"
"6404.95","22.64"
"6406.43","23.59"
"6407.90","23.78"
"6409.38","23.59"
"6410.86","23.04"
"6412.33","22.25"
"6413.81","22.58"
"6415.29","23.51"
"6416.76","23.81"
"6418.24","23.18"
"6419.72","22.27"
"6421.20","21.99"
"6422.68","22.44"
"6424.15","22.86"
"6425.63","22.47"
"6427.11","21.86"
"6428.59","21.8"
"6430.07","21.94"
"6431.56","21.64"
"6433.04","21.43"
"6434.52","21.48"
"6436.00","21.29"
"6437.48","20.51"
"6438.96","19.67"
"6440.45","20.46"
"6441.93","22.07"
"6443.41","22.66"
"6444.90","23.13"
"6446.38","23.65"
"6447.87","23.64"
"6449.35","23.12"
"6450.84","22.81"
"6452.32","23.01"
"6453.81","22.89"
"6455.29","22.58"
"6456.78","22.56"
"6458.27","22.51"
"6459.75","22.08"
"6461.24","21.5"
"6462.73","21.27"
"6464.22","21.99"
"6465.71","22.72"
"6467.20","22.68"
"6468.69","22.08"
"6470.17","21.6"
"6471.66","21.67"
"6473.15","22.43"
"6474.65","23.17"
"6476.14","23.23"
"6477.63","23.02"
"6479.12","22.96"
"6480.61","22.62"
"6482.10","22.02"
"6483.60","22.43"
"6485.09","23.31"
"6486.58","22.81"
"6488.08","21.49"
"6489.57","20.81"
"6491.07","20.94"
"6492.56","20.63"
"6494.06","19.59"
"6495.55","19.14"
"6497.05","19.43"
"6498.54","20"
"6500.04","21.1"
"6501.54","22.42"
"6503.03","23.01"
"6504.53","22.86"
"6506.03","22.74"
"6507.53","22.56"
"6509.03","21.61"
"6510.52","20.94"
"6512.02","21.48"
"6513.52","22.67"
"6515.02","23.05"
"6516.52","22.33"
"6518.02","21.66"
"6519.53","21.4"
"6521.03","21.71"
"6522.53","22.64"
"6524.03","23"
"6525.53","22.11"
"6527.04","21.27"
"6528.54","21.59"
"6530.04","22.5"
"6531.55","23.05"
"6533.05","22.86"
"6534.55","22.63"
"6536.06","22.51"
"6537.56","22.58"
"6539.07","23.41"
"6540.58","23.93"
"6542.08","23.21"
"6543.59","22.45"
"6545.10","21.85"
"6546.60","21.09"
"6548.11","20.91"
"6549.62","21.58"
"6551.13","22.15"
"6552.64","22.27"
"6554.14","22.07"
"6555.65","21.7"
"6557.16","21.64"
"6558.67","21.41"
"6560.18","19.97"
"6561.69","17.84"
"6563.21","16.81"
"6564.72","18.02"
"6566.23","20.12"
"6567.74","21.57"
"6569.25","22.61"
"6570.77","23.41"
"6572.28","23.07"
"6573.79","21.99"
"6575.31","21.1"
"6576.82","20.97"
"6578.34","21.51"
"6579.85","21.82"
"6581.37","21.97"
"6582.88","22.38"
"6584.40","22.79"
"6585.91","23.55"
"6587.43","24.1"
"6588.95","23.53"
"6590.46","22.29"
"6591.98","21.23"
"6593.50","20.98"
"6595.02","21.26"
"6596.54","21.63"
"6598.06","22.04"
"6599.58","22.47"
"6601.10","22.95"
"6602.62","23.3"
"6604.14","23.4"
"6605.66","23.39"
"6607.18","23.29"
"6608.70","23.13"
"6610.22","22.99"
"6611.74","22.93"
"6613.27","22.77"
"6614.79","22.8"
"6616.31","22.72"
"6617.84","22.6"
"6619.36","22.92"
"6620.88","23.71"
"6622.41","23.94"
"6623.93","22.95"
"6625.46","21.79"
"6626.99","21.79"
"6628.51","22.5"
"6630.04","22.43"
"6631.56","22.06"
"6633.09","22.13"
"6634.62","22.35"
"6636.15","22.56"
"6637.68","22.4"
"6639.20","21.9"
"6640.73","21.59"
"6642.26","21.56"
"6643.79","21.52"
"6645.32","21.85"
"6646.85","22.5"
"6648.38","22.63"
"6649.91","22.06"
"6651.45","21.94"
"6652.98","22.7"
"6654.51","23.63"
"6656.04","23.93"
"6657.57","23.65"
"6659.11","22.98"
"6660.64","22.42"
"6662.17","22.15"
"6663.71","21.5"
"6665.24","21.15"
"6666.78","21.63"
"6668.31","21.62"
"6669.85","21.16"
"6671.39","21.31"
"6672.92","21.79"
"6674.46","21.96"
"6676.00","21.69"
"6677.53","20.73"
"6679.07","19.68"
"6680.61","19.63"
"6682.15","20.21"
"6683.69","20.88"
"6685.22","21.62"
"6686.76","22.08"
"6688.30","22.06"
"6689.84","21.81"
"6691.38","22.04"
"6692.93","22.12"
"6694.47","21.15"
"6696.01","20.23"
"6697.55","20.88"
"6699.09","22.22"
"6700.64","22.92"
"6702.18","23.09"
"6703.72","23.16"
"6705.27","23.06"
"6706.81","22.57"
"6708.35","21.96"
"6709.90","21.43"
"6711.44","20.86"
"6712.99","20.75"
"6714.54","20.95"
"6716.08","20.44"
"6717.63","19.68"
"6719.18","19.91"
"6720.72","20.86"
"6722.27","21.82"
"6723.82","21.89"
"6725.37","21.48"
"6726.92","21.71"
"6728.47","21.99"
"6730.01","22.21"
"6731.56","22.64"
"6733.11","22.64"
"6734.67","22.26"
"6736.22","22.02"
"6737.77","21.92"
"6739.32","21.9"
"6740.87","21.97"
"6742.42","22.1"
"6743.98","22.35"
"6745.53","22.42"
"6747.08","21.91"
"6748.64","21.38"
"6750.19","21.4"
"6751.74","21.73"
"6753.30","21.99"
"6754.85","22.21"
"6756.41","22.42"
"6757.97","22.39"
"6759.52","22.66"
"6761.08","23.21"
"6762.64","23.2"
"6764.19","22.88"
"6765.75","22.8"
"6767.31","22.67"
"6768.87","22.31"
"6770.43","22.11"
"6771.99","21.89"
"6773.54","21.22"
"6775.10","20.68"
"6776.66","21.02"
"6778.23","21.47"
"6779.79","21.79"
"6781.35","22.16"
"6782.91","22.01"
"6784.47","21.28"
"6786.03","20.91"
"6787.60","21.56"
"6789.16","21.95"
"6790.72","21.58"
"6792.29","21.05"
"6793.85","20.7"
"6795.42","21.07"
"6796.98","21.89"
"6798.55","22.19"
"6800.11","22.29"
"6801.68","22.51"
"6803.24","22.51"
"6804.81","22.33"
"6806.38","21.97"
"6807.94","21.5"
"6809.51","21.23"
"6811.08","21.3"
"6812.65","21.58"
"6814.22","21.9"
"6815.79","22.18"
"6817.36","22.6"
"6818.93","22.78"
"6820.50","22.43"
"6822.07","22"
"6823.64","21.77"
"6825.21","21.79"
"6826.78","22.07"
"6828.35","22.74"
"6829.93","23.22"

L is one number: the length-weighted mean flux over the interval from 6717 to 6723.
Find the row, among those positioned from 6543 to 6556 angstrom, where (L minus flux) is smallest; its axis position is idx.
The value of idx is 6543.59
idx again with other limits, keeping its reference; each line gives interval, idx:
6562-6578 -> 6570.77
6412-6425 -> 6416.76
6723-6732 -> 6731.56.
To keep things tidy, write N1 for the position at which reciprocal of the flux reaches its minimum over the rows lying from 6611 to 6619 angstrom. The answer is 6611.74 angstrom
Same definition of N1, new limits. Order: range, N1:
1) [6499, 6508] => 6503.03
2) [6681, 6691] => 6686.76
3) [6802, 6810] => 6803.24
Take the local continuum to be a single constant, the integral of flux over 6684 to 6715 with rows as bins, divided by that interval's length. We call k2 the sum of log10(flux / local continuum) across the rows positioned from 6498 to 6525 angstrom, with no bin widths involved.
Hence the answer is 0.07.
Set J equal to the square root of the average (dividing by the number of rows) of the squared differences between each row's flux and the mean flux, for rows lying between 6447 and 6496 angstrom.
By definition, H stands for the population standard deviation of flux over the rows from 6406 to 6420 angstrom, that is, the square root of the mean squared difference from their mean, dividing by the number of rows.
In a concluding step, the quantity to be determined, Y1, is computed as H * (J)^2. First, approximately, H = 0.6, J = 1.03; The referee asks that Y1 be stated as 0.61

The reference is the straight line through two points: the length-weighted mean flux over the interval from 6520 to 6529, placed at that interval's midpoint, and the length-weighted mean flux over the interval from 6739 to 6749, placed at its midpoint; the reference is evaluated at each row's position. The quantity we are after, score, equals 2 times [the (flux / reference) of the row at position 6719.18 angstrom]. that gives 1.81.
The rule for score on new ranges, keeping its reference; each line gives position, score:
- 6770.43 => 2.01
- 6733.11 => 2.06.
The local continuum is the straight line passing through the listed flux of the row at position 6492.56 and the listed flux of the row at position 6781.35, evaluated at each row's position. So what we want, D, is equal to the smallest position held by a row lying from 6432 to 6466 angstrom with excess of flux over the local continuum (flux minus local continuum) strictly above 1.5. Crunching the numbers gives 6441.93 angstrom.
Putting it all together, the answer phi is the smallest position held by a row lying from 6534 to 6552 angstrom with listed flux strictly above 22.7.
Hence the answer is 6539.07 angstrom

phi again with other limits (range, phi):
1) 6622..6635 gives 6622.41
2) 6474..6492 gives 6474.65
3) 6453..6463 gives 6453.81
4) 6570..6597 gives 6570.77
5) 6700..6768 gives 6700.64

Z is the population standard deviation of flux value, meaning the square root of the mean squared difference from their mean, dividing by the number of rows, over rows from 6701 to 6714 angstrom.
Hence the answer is 0.94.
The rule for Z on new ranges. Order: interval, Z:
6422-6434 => 0.45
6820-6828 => 0.24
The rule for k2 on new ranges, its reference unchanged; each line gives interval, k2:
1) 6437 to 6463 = 0.13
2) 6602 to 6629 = 0.38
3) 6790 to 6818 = -0.02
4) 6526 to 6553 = 0.17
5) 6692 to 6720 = -0.13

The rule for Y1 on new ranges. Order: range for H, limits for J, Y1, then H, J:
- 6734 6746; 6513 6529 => 0.07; 0.2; 0.61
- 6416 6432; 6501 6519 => 0.28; 0.6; 0.66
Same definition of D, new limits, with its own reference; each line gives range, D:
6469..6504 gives 6473.15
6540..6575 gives 6540.58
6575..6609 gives 6584.40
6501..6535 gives 6501.54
